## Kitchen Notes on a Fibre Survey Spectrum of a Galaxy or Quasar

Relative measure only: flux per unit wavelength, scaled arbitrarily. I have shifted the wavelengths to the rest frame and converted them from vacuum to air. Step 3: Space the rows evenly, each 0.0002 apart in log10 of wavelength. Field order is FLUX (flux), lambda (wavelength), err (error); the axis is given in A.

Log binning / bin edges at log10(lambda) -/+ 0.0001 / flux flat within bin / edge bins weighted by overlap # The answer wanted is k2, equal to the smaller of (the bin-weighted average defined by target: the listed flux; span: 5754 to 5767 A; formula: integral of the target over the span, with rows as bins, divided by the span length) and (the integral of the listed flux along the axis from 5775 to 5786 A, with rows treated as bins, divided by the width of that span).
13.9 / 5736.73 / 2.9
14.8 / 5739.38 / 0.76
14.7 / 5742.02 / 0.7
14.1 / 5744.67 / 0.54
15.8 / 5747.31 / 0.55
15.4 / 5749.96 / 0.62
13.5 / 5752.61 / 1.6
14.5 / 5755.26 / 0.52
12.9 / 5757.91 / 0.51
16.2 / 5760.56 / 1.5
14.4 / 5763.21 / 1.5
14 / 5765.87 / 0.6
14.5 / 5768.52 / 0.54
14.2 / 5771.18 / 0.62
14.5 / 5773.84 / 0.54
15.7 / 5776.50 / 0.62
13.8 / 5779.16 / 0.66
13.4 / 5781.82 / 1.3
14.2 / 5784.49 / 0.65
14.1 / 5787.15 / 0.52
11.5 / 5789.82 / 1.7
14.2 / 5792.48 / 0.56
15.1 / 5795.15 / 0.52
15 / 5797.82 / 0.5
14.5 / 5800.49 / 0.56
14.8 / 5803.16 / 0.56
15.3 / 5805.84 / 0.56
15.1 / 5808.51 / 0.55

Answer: 14.3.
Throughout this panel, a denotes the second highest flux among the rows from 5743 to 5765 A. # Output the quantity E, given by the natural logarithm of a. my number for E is 2.76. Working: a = 15.8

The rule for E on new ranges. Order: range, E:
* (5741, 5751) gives 2.73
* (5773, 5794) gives 2.67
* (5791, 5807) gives 2.71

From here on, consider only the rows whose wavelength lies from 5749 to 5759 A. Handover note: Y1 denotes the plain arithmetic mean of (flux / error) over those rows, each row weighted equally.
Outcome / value 22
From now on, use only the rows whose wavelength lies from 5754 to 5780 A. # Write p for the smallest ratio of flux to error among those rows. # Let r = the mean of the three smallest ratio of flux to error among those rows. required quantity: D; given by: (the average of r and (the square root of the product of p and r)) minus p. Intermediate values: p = 10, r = 13.8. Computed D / 3.0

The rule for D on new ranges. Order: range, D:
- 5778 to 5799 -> 4.2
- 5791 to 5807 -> 0.4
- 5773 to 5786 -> 5.3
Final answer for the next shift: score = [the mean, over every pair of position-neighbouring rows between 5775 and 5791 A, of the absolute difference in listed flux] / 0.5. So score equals 2.3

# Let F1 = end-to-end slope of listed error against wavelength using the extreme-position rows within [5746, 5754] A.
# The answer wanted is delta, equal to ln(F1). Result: -1.6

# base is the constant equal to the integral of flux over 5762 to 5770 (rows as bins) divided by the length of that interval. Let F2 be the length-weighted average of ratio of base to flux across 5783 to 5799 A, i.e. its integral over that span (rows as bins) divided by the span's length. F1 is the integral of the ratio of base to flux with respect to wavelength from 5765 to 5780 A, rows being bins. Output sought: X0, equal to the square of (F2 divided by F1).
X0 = 0.0048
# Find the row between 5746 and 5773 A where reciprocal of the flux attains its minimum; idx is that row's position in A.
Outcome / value 5760.56 A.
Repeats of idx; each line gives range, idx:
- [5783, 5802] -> 5795.15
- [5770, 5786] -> 5776.50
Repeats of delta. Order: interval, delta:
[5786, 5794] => -4.9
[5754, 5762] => -1.7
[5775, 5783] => -2.1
